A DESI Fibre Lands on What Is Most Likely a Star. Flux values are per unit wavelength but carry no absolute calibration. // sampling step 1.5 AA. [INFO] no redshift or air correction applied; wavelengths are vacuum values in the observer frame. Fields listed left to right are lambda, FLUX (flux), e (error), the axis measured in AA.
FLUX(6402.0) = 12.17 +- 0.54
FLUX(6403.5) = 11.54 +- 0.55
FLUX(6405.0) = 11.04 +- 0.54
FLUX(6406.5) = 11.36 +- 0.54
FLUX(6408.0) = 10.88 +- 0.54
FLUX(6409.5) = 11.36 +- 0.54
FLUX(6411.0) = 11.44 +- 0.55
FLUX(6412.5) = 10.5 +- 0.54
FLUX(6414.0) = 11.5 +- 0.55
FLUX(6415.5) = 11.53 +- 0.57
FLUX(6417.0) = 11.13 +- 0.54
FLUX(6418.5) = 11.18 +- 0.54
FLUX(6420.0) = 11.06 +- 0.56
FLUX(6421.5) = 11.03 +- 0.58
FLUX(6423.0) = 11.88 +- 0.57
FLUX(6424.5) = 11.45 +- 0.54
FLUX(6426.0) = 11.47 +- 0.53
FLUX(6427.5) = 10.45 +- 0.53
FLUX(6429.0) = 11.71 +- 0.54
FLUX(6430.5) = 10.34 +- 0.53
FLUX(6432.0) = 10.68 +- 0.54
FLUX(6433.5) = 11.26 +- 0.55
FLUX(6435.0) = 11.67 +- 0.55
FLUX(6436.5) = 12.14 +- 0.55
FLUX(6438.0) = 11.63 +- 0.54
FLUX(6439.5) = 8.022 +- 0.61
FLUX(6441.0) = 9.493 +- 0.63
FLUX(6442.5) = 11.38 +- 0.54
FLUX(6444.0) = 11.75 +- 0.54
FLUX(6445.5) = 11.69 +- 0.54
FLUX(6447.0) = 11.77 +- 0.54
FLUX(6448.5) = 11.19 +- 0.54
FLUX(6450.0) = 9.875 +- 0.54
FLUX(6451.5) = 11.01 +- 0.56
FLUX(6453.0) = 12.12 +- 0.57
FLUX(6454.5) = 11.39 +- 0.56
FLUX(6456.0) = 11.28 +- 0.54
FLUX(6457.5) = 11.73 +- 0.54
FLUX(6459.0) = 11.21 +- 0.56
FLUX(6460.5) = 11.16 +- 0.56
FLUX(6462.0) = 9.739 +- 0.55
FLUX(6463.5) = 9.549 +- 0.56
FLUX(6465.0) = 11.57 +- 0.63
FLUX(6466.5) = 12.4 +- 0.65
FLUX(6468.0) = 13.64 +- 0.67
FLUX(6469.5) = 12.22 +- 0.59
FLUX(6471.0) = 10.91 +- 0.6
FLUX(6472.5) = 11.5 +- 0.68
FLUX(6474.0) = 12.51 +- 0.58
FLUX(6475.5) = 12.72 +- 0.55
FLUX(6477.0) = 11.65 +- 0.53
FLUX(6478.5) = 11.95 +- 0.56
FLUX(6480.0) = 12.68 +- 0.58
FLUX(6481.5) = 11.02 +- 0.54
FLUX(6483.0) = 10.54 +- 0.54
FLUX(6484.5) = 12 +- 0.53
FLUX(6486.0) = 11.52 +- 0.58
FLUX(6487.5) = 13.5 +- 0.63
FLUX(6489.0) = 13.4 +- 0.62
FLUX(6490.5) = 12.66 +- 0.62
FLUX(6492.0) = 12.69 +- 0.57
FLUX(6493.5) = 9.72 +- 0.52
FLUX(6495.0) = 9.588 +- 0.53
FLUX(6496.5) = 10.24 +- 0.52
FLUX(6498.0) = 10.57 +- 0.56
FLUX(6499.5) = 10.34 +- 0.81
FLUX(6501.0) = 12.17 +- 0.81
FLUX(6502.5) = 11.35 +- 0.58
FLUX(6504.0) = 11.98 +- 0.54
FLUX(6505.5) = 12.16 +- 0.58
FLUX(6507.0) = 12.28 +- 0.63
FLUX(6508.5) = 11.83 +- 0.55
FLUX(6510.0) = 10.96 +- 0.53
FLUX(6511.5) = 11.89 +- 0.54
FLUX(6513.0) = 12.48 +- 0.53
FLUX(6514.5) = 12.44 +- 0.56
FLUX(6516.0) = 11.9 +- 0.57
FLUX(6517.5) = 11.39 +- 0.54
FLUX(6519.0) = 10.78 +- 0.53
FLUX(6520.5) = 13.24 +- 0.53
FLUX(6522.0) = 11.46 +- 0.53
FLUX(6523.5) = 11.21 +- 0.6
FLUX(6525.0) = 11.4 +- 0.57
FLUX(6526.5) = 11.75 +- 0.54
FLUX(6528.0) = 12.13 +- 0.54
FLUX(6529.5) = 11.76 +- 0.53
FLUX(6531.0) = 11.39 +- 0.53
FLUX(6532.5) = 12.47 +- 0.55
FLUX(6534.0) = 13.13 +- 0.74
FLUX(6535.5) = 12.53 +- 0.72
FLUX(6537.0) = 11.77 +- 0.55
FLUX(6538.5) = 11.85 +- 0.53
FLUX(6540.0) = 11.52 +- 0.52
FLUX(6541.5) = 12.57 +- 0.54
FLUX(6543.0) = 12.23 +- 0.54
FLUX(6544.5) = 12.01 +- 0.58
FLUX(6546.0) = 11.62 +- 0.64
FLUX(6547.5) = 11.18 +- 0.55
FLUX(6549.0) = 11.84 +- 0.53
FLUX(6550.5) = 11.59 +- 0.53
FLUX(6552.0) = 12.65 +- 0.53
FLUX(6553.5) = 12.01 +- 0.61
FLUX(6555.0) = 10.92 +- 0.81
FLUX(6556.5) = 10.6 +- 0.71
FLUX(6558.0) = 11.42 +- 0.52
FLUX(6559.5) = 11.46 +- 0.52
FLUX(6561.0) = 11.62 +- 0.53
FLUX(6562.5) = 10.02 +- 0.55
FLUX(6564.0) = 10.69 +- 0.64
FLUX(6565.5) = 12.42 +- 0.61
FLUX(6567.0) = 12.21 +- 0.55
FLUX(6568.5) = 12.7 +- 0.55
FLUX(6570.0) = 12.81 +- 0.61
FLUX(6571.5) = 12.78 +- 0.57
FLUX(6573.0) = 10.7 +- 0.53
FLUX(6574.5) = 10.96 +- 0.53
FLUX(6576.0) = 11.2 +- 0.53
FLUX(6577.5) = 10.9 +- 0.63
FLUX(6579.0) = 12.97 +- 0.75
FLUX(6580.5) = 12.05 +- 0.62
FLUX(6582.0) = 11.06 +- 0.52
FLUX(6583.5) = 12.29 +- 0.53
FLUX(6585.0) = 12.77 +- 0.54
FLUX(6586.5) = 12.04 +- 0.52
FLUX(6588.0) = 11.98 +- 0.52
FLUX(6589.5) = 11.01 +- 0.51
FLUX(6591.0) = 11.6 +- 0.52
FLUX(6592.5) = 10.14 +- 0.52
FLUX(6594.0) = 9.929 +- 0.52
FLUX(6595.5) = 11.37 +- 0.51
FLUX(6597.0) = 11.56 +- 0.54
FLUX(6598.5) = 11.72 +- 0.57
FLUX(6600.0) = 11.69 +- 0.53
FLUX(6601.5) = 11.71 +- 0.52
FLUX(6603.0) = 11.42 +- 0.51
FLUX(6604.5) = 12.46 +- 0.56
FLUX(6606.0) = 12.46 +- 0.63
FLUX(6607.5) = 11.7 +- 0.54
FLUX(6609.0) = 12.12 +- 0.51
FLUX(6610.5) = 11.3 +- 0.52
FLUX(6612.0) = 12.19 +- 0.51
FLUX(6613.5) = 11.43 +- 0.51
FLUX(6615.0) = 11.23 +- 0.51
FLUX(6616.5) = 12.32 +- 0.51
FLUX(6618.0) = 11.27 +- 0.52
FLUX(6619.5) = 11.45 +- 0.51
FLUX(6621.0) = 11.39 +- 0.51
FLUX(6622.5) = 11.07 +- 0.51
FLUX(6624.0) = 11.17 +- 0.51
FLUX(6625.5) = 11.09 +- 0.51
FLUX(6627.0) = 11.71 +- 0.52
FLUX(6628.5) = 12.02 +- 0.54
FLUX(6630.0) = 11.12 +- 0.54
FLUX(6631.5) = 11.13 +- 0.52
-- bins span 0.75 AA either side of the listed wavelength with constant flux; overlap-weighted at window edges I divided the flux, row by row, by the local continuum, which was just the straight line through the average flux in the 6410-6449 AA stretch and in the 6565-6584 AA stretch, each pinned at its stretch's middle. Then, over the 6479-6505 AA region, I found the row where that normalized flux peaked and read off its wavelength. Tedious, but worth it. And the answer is 6487.5 AA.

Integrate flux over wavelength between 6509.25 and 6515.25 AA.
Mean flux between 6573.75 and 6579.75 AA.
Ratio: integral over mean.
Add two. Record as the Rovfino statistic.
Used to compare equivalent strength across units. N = 8.2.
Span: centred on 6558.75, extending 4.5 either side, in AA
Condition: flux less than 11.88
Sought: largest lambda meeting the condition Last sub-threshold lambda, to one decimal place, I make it 6562.5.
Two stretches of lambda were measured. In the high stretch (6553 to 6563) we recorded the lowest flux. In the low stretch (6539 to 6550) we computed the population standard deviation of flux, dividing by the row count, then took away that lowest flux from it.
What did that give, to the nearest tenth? -9.6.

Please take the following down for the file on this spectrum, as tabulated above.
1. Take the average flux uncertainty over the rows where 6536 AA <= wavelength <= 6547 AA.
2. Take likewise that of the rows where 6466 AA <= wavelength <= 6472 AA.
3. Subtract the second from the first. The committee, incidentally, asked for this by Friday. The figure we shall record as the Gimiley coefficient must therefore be -0.07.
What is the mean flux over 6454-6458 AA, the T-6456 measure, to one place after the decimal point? 11.5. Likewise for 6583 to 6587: 12.4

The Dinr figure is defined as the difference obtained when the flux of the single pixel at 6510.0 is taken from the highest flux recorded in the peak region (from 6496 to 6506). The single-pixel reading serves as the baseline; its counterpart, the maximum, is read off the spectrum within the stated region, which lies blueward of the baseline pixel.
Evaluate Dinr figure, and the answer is 1.2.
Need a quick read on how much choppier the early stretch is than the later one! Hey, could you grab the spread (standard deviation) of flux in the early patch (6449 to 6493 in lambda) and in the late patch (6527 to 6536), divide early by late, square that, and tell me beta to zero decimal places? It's 3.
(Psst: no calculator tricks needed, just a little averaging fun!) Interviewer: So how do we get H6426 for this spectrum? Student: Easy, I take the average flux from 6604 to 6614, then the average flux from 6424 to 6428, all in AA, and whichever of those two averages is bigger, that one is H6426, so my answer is 11.95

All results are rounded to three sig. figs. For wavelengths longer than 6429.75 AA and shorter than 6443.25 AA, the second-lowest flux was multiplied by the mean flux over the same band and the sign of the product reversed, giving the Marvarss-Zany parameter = -102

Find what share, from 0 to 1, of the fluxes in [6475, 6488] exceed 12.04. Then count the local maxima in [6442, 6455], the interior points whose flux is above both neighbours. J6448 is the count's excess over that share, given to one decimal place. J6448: 2.7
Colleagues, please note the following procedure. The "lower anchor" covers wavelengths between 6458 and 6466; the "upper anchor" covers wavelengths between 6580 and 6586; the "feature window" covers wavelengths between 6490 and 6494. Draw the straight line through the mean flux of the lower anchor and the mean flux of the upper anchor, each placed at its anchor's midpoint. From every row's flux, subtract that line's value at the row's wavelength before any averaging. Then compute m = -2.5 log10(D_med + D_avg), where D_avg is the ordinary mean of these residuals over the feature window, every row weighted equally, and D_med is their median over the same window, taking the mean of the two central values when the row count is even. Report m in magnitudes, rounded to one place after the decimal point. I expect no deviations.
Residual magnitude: -0.9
